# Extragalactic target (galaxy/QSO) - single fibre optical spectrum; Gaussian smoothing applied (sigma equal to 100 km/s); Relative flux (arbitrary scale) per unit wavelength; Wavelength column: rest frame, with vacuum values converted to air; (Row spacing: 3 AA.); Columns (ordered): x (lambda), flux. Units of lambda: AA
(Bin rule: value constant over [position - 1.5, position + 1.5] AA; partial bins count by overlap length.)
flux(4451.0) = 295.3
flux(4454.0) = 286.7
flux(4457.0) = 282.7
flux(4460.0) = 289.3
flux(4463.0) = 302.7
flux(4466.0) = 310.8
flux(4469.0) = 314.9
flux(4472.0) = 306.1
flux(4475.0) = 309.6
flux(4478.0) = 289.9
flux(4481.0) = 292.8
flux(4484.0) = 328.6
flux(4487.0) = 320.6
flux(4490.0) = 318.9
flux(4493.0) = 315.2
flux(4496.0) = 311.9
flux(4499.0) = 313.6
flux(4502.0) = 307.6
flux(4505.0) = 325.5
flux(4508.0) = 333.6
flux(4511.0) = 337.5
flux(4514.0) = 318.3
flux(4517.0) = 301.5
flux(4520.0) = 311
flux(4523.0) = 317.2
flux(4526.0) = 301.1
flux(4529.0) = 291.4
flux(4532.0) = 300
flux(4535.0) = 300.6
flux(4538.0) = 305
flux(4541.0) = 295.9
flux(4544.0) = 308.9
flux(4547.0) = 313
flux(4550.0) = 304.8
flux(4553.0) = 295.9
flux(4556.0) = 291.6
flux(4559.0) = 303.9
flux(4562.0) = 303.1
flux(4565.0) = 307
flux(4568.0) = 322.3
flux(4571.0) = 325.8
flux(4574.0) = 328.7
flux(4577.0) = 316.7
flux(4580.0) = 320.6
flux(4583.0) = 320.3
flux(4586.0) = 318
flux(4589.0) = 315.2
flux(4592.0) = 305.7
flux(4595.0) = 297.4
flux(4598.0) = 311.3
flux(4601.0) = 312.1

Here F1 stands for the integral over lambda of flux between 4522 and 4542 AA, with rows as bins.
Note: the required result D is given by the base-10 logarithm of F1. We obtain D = 3.78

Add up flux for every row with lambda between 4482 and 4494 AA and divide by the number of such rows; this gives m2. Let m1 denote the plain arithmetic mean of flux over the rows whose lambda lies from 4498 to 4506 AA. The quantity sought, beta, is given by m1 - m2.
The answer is -5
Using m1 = 316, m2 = 321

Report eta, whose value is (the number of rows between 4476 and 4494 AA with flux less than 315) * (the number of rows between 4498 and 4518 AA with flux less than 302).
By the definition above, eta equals 2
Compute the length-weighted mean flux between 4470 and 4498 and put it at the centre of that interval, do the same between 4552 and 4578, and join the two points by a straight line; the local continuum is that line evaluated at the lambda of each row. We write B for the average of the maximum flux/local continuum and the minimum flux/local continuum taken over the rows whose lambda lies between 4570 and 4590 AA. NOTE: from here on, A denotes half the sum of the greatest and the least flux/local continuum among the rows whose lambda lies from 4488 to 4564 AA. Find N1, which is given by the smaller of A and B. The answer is 1.01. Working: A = 1.01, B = 1.04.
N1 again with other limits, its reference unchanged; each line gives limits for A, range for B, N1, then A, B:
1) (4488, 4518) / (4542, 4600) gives 1.00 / 1.03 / 1.00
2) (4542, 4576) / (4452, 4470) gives 0.96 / 1.00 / 0.96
